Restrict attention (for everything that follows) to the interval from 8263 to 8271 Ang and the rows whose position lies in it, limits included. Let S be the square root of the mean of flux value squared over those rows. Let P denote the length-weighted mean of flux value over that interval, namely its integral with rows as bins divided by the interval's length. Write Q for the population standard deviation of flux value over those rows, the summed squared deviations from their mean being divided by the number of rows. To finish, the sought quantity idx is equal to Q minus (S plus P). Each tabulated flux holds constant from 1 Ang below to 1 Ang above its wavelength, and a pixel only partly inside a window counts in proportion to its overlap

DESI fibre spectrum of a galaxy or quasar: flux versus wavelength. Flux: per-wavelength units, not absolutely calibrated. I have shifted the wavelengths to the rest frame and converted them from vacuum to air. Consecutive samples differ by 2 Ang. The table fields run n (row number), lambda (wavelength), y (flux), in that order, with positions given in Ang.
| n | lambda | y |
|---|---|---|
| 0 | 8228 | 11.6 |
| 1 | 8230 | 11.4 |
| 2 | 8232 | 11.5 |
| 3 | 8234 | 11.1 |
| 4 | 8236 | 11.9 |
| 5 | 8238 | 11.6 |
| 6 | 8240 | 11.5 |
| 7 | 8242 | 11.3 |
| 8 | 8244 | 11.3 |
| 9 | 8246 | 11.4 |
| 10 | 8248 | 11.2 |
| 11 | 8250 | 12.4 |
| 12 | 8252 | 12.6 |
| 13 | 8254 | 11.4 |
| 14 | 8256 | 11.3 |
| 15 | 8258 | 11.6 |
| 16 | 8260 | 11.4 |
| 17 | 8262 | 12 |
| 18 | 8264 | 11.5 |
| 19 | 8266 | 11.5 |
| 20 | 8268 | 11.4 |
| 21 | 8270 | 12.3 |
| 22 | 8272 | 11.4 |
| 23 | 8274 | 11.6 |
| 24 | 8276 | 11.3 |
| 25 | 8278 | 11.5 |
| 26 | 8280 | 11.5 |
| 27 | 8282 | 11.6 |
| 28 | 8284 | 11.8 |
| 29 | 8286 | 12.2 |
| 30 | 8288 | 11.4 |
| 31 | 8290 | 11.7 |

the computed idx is -23.0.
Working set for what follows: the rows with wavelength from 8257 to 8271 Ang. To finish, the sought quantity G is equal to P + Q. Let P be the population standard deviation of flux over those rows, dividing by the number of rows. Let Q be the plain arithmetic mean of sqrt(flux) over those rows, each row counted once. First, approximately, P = 0.32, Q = 3.42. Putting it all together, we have 3.74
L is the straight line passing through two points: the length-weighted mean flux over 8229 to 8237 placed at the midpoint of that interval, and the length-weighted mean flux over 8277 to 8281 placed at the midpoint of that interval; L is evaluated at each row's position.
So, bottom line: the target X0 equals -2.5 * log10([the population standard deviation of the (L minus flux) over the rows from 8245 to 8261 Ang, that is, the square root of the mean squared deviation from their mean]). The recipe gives 0.8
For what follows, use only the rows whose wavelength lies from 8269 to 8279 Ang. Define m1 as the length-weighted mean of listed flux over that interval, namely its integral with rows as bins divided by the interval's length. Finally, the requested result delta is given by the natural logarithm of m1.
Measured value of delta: 2.45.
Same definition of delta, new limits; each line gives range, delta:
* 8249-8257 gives 2.48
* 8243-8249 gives 2.42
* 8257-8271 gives 2.46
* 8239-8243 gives 2.43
